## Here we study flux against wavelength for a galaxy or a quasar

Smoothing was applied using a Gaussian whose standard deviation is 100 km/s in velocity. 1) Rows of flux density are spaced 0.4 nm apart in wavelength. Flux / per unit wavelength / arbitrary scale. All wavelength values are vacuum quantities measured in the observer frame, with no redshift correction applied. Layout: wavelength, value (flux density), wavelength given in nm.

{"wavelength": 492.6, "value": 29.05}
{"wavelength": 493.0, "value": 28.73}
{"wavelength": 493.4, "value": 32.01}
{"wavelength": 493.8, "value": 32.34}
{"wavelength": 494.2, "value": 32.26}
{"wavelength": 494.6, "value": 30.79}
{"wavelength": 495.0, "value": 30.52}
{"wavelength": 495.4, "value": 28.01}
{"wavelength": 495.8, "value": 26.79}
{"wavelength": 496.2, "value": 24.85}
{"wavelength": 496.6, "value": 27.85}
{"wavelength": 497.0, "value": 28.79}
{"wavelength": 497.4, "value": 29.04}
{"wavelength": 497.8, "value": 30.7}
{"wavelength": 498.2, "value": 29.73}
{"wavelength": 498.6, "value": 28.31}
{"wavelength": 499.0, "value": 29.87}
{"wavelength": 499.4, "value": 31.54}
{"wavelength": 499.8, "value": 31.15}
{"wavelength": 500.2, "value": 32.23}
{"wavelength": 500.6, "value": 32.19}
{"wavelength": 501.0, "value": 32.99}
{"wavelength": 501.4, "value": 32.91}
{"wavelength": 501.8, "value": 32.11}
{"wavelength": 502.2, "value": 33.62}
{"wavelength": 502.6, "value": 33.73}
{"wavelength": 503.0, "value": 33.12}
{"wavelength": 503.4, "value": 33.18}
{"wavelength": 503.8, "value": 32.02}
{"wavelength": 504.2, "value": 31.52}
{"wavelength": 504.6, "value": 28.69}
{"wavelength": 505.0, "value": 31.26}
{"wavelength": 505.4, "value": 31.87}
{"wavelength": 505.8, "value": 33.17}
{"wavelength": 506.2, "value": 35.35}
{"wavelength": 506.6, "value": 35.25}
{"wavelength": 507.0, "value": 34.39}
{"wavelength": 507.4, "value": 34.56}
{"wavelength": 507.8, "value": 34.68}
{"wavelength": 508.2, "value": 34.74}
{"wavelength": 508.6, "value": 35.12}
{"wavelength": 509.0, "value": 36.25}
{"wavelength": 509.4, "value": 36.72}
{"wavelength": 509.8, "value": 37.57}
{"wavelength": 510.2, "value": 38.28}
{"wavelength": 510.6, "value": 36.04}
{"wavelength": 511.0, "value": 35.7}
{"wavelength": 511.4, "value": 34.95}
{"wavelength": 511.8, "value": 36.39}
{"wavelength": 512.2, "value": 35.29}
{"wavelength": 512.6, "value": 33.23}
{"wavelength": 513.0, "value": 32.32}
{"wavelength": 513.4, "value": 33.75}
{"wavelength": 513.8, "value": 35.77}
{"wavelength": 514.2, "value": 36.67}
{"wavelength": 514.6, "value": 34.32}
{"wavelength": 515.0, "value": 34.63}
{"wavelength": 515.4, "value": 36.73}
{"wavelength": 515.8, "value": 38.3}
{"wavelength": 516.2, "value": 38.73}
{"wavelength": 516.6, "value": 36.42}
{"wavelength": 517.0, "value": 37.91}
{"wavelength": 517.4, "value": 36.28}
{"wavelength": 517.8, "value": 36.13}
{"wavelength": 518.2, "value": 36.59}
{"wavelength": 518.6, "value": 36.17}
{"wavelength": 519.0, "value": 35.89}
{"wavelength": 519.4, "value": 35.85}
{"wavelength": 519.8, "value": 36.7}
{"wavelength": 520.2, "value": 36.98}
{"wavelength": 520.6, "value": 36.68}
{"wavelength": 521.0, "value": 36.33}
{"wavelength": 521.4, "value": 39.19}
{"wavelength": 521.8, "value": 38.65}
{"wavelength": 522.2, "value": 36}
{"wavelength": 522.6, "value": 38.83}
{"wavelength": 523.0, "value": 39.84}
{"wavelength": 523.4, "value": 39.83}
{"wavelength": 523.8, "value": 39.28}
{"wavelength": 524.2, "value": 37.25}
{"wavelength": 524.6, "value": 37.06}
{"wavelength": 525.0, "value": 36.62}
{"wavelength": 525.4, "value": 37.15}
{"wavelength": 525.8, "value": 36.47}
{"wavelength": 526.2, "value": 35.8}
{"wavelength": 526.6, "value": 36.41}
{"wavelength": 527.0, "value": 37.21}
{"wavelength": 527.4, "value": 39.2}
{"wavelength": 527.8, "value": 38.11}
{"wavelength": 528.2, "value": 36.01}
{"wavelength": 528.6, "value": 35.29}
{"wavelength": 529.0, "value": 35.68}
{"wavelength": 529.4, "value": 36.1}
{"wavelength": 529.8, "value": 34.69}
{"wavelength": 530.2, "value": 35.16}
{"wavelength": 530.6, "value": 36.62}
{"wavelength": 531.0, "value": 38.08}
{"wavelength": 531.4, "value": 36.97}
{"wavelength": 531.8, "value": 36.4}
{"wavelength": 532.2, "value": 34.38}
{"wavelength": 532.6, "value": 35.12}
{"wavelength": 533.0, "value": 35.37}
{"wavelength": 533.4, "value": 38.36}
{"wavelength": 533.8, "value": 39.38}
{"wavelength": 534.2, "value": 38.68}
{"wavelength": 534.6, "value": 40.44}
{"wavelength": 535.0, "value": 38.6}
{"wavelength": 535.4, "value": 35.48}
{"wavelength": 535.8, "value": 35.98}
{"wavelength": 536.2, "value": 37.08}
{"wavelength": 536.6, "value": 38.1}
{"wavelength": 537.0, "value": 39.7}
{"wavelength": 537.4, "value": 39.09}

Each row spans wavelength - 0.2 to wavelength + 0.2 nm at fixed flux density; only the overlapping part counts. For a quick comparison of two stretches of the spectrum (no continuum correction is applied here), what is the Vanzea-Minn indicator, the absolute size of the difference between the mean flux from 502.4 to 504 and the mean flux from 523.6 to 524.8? 5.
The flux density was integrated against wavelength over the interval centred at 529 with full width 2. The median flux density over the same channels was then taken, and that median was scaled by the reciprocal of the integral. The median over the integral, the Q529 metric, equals 0.50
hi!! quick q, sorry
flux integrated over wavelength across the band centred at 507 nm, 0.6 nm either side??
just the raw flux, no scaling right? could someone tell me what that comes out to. 41.7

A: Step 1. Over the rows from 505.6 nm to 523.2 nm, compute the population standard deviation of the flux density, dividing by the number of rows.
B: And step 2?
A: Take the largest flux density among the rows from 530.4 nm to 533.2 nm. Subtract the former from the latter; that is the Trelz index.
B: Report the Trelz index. 36.4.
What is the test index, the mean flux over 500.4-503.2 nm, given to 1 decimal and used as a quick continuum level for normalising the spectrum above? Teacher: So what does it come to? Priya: 33.0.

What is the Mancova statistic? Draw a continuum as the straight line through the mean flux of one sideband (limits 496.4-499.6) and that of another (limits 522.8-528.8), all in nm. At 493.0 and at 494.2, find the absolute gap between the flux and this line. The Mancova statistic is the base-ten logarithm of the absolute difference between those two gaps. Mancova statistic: 0.5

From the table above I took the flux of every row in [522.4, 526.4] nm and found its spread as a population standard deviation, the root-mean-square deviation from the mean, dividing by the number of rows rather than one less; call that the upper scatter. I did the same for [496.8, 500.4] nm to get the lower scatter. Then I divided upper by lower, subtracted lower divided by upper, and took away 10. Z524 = -9.8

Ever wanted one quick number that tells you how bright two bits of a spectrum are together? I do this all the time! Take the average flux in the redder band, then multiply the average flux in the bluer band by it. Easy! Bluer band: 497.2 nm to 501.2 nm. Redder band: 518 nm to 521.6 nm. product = 1130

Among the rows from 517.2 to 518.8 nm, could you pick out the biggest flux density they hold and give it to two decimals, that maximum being 36.59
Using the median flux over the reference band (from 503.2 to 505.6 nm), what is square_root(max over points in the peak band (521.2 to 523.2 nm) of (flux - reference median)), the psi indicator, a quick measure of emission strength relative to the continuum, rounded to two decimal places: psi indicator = 2.85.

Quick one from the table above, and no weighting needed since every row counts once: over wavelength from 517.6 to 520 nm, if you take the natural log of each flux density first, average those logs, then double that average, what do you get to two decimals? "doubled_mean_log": 7.18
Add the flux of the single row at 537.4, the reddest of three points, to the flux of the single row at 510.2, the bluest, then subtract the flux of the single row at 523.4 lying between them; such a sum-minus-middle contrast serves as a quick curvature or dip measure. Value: 37.5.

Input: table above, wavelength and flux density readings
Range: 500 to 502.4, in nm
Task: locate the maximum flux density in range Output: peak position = 502.2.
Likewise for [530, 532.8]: 531.0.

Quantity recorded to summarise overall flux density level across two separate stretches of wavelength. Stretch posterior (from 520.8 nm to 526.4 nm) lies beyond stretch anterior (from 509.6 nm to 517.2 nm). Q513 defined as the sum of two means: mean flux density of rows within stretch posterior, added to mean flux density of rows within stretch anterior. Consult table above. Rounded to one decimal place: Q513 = 73.7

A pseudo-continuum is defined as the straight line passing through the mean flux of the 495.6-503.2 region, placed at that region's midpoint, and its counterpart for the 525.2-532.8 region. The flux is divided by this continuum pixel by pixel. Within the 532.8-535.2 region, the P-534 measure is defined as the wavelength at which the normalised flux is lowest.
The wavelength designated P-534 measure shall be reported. 533.0 nm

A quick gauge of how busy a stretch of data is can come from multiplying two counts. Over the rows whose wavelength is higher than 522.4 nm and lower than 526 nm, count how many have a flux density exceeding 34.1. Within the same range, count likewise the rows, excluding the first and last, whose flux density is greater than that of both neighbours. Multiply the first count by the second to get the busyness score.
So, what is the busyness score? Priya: 18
